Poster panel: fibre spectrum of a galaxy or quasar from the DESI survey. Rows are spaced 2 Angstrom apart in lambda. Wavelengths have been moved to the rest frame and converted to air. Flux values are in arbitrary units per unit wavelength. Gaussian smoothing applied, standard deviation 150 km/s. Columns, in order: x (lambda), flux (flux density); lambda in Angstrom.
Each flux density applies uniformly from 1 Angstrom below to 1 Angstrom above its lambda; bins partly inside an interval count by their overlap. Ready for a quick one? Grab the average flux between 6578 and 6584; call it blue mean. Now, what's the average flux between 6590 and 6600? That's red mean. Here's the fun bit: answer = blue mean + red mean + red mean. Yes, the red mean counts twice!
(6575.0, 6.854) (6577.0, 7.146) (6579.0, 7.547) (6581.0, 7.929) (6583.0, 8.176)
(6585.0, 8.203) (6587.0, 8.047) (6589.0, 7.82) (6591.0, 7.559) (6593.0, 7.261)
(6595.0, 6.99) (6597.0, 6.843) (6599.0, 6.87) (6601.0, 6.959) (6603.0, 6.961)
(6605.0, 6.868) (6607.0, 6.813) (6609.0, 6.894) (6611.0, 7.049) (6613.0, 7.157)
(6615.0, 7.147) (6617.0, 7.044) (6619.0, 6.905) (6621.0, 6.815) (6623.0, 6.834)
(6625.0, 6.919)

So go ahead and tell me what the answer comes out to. 22.1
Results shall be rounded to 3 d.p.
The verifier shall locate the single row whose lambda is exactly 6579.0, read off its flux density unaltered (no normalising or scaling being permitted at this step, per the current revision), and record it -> 7.547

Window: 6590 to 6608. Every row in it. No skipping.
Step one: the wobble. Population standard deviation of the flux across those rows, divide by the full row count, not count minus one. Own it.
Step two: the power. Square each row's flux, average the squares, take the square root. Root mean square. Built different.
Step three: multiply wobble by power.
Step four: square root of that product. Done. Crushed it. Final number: 1.27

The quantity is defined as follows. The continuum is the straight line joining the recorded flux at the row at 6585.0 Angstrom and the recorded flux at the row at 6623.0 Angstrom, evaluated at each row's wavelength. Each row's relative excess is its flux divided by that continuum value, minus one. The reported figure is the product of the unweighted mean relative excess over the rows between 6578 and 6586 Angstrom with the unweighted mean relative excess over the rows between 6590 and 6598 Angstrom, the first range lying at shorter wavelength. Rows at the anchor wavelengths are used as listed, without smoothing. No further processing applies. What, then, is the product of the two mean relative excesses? 0.0038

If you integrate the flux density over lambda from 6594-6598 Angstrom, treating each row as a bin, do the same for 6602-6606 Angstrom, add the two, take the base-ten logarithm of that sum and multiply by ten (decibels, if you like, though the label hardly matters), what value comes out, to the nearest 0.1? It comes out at 17.4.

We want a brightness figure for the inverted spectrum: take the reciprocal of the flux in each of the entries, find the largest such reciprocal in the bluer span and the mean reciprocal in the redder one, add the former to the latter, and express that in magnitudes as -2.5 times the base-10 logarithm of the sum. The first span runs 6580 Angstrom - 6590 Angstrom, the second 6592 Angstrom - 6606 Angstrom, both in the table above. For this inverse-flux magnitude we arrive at 1.42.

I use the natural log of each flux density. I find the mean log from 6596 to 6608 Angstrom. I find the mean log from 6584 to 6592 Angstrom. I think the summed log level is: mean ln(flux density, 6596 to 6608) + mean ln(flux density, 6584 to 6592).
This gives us 4.00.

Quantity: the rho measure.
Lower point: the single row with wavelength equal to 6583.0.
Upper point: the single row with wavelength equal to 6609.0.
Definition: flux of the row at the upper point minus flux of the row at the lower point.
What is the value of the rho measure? -1.3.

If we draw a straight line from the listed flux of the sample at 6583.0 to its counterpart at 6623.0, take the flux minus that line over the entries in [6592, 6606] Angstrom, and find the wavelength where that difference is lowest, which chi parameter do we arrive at 6597.0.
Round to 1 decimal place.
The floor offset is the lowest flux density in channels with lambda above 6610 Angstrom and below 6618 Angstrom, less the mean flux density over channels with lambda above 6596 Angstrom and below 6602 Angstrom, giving 0.2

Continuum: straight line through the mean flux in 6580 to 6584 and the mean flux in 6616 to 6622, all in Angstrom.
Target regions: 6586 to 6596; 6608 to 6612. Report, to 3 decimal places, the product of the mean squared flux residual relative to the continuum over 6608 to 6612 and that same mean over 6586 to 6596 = 0.009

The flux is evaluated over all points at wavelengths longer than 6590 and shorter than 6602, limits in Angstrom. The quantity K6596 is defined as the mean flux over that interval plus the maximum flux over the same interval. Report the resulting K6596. 14.6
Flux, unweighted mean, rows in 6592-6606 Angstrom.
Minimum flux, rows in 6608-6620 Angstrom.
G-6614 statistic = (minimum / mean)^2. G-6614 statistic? 0.98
